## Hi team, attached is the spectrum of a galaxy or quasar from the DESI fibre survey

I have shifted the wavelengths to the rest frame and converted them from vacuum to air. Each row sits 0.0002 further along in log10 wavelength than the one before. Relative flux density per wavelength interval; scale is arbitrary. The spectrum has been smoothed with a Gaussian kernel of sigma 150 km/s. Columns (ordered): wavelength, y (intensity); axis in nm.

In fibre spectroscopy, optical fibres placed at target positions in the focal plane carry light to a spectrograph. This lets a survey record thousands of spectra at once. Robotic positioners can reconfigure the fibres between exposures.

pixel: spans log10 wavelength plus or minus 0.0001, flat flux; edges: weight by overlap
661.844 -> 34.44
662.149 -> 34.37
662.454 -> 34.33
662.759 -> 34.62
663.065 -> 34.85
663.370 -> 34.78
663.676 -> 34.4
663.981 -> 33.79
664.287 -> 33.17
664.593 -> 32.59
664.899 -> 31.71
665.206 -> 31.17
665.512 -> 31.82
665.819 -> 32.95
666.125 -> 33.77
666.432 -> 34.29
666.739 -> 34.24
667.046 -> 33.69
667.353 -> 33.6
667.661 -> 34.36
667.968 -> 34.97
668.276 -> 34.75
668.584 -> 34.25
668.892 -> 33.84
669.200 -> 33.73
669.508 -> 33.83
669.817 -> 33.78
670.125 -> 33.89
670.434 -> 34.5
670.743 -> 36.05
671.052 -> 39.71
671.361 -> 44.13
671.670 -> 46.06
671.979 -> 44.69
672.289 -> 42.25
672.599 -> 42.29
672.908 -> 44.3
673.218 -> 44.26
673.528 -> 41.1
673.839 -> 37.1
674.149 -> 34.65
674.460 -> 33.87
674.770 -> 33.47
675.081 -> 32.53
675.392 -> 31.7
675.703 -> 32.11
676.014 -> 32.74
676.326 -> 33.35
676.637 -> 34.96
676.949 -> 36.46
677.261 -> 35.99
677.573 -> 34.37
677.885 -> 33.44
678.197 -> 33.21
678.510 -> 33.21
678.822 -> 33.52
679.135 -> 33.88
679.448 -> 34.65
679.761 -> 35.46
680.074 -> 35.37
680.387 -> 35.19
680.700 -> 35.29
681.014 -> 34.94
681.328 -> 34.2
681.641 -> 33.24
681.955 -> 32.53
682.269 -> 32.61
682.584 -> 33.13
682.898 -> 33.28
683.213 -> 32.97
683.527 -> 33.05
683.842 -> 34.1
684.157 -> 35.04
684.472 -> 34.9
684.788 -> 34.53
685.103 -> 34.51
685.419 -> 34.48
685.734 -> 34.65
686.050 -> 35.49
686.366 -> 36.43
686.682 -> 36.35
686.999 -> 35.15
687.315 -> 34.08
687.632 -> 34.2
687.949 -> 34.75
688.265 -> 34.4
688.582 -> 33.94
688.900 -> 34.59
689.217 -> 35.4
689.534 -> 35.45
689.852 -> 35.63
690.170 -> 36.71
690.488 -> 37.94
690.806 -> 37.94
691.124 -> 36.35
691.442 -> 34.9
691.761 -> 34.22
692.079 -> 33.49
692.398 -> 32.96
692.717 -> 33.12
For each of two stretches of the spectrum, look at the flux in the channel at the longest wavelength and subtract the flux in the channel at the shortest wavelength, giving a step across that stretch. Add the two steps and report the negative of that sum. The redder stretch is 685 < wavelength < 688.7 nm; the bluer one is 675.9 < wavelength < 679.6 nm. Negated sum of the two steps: -1.3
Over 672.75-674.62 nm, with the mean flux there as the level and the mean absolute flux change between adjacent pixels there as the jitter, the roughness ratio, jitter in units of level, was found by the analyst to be 0.053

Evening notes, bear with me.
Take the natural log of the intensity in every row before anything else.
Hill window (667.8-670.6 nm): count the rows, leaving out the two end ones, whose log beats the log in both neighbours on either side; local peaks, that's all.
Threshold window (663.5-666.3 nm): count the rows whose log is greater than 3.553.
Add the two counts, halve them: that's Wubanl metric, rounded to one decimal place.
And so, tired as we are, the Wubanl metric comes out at 0.5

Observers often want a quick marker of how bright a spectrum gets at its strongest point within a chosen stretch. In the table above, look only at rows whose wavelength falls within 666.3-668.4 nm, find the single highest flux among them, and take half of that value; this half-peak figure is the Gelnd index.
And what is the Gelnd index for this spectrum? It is 17.5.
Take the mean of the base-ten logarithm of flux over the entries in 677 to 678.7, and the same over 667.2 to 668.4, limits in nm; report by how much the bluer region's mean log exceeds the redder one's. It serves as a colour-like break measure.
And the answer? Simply 0.00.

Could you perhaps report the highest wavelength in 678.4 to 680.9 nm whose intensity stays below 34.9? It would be 679.448 nm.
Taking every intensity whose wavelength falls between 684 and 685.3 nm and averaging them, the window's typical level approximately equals 34.7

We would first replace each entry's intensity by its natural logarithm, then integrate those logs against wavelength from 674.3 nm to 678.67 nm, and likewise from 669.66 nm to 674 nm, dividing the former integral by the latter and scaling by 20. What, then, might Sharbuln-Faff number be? 19.2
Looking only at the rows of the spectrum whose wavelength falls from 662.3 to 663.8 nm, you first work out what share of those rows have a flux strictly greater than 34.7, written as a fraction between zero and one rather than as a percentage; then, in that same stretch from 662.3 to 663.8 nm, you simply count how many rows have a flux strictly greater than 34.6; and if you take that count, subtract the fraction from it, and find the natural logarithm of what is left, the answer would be 1.0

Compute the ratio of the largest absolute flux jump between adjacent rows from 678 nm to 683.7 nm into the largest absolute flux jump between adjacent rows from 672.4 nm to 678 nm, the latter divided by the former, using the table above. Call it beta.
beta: 4.2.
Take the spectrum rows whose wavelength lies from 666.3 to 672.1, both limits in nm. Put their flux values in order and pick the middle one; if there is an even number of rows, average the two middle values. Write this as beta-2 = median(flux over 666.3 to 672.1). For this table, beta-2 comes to 34.3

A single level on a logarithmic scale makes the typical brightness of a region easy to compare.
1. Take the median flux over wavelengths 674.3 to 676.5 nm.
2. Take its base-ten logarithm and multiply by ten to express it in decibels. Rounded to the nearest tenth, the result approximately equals 15.2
